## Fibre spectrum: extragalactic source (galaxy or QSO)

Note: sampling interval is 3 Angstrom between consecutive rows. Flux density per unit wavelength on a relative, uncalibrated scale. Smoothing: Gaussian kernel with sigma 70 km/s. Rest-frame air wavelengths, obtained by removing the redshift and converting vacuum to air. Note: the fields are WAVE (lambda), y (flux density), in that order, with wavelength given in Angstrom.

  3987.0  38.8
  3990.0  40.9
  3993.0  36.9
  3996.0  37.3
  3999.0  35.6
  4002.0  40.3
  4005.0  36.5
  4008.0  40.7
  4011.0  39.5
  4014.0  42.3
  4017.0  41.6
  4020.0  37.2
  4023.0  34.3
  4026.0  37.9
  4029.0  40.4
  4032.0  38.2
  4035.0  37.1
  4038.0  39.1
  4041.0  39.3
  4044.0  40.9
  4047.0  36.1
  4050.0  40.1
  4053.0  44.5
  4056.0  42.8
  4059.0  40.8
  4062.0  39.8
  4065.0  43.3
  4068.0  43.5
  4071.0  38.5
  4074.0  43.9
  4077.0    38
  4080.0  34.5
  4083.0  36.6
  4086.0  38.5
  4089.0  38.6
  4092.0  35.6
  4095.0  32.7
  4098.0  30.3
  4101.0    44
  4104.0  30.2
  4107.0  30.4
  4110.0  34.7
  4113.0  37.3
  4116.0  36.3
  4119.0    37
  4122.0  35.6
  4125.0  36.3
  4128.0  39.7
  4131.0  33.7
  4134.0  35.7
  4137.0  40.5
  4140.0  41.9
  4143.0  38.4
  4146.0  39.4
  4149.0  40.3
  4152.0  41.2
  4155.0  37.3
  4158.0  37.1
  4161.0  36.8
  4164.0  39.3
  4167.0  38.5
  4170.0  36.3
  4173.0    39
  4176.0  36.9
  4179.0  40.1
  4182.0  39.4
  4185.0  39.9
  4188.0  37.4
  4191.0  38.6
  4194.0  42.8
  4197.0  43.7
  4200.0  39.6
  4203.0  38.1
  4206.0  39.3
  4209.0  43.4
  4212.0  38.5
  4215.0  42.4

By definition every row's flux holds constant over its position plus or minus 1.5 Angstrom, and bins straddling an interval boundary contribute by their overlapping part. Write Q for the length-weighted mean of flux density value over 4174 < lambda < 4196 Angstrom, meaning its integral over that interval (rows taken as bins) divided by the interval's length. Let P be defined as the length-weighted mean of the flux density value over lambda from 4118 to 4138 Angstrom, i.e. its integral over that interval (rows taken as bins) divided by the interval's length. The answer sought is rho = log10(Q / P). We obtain 0.03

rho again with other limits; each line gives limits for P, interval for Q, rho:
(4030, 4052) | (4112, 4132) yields -0.03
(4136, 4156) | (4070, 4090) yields -0.02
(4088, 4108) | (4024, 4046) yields 0.05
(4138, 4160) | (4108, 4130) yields -0.03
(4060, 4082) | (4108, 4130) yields -0.04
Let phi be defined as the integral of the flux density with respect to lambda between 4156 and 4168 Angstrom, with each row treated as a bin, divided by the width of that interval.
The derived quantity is 37.9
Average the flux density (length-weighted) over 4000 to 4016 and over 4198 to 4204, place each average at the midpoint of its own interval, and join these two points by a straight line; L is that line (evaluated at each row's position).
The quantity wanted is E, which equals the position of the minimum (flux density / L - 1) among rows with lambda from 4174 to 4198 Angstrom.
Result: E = 4176.0 Angstrom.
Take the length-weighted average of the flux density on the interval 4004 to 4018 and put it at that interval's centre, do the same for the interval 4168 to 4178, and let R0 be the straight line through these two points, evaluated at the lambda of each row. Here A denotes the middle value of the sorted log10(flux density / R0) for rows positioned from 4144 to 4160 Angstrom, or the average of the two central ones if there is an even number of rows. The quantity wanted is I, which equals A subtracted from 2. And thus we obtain 1.98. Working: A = 0.02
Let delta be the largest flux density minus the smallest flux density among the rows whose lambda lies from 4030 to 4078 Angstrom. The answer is 8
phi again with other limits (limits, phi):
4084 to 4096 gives 36.5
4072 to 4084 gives 38.3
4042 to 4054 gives 40.2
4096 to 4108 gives 33.8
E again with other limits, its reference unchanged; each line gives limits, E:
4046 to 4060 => 4047.0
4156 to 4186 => 4170.0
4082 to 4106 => 4104.0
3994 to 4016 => 3999.0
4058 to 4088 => 4080.0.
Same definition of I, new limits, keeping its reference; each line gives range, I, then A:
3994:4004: 2.04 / -0.04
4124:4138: 2.02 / -0.02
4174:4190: 1.98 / 0.02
